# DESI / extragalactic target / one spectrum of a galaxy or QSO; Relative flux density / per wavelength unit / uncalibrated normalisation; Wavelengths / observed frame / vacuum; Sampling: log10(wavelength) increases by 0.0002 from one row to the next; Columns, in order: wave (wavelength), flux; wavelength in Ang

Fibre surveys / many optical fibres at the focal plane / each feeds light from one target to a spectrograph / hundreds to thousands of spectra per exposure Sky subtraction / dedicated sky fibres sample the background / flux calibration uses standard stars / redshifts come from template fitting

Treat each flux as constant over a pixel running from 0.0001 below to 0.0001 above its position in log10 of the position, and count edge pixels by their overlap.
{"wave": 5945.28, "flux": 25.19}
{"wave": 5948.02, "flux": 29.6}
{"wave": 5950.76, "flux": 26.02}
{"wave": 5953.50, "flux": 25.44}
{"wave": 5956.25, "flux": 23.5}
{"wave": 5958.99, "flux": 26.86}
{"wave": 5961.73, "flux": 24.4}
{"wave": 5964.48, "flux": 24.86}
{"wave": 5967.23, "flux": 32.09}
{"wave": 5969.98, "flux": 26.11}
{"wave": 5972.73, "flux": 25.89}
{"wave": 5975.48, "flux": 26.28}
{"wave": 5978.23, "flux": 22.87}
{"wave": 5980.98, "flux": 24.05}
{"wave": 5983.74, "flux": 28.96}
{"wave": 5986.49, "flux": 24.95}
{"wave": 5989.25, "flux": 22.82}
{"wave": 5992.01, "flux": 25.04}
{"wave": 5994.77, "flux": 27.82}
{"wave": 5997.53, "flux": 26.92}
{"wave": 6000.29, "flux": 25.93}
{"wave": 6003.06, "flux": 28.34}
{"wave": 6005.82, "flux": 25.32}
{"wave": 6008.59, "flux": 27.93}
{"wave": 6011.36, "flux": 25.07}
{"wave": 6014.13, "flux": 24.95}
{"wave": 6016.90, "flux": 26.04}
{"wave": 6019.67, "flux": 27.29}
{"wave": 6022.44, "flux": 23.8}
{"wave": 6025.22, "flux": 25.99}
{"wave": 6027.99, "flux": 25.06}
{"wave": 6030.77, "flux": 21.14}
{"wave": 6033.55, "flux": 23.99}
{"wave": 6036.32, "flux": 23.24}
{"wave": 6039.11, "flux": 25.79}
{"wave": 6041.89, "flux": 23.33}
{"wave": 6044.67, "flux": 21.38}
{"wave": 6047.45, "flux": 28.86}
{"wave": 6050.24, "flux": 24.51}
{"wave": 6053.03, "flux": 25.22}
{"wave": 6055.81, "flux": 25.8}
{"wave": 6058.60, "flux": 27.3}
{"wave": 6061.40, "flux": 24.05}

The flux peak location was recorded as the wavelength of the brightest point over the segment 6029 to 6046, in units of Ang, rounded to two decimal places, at 6039.11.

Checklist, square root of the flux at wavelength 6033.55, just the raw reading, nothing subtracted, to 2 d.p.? 4.90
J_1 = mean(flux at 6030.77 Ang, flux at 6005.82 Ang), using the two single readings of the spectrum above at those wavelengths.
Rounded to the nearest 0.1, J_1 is 23.2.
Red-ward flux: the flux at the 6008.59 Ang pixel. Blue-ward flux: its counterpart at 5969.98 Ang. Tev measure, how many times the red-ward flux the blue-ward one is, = 0.93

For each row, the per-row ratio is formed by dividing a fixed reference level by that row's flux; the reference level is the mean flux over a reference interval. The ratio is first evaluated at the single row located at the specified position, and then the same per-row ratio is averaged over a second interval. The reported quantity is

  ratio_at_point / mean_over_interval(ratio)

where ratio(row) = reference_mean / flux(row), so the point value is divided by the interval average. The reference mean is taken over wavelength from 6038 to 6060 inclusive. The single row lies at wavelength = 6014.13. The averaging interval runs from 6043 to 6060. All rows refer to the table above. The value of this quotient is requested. 1.01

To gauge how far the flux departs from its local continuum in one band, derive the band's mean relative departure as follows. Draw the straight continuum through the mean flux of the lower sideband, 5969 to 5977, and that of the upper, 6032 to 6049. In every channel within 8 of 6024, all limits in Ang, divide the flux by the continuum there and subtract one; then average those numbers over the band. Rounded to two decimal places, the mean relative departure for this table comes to 0.00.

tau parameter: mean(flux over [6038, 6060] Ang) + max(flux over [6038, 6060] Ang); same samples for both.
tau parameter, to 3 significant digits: 54.1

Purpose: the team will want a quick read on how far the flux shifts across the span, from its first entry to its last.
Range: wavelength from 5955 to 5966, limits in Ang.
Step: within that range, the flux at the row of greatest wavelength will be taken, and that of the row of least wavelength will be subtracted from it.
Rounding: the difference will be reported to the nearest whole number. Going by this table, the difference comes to 1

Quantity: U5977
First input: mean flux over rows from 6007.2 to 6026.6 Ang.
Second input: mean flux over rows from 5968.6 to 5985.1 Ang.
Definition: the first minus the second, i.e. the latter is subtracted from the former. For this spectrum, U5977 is 0.2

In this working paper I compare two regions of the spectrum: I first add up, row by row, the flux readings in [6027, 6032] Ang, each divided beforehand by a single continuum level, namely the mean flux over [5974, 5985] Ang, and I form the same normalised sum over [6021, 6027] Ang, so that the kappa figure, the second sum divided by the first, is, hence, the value 1.08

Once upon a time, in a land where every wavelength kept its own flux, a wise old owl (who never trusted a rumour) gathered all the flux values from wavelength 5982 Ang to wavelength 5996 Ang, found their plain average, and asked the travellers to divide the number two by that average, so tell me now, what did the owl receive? 0.077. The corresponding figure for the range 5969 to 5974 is 0.077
